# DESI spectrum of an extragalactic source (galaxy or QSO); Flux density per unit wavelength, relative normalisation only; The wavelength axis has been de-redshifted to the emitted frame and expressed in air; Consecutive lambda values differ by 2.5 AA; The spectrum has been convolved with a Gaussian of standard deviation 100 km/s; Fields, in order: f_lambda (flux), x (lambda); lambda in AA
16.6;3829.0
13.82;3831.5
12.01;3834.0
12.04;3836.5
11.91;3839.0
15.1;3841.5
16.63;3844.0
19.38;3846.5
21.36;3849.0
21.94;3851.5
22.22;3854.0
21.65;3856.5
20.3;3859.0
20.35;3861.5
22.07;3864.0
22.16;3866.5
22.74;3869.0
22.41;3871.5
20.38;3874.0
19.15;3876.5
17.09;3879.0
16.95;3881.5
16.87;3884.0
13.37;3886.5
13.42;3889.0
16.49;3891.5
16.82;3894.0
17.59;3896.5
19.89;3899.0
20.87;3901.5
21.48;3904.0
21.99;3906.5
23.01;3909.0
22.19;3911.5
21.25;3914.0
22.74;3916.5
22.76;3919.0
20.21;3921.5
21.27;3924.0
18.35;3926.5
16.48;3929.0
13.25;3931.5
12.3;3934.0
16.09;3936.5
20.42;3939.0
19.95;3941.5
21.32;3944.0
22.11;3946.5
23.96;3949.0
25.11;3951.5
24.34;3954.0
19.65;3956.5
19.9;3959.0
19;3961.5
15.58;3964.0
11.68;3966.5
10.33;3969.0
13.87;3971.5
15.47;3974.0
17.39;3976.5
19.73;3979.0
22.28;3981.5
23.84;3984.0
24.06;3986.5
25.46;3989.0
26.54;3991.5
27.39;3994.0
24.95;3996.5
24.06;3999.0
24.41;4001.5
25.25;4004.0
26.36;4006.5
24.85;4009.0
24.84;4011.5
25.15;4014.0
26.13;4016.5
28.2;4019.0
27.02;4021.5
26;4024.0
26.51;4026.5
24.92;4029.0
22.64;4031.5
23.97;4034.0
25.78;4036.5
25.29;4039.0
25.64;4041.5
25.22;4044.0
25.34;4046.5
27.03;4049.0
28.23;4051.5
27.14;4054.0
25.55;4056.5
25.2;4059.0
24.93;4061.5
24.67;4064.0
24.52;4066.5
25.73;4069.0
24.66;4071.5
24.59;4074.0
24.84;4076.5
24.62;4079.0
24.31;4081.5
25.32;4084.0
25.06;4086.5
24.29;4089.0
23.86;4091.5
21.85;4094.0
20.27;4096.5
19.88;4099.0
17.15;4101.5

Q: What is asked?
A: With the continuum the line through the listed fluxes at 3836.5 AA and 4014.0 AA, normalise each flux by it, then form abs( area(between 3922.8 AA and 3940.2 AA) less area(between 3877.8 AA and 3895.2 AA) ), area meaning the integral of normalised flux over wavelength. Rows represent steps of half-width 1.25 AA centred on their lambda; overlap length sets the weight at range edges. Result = 2.1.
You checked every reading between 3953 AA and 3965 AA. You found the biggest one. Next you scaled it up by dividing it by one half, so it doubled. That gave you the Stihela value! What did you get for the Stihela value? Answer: 49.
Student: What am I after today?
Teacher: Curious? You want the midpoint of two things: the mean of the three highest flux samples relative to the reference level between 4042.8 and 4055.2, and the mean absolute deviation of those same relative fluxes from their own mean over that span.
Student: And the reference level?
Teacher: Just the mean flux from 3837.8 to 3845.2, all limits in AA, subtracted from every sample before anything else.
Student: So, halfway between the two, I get 7.0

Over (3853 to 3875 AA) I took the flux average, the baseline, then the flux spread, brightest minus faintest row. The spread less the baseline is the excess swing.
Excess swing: -19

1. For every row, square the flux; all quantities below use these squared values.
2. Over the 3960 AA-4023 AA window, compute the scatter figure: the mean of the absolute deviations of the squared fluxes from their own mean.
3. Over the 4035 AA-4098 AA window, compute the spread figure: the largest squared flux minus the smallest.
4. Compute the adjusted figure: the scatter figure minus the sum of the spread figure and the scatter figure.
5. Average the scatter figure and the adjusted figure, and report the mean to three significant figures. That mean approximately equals -106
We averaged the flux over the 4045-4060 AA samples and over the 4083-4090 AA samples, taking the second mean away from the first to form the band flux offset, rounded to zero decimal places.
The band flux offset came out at 2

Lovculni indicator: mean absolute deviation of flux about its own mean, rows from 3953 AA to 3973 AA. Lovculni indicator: 3.9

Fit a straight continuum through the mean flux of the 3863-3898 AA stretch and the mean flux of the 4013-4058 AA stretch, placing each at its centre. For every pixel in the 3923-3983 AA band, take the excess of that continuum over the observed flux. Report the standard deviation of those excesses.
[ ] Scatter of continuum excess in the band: 4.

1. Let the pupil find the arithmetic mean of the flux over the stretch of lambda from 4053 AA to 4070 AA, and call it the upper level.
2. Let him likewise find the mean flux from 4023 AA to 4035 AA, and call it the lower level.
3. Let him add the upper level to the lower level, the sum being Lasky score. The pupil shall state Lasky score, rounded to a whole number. 50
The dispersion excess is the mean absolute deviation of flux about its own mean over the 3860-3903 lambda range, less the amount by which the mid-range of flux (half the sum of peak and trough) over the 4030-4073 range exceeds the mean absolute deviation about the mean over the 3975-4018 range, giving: -21.2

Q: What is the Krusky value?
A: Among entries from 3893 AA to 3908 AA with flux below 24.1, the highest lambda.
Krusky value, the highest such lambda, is 3906.5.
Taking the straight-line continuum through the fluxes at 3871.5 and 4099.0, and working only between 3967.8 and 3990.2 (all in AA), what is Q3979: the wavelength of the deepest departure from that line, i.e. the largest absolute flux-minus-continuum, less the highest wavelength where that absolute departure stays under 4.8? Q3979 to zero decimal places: -20 AA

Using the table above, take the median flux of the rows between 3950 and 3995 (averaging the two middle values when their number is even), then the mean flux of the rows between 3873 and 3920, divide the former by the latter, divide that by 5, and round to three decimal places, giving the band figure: 0.207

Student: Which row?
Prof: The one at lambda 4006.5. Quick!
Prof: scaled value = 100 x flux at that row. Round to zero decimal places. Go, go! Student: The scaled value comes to 2636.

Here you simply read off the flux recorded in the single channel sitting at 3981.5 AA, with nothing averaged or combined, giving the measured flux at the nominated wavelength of 22.28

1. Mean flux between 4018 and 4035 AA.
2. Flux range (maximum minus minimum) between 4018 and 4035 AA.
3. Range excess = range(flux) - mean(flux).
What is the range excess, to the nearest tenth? -20.0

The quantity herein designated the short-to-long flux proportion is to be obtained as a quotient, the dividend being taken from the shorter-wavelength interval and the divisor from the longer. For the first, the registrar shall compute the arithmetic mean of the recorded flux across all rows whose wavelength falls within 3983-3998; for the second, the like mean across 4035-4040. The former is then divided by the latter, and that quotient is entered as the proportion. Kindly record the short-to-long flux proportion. 1.0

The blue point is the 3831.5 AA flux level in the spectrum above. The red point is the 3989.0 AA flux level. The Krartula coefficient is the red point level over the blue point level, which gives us 1.8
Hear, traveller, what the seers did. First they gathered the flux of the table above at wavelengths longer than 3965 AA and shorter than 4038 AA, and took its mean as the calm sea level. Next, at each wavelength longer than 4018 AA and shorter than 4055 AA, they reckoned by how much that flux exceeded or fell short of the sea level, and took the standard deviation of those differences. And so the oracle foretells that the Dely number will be 1.5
